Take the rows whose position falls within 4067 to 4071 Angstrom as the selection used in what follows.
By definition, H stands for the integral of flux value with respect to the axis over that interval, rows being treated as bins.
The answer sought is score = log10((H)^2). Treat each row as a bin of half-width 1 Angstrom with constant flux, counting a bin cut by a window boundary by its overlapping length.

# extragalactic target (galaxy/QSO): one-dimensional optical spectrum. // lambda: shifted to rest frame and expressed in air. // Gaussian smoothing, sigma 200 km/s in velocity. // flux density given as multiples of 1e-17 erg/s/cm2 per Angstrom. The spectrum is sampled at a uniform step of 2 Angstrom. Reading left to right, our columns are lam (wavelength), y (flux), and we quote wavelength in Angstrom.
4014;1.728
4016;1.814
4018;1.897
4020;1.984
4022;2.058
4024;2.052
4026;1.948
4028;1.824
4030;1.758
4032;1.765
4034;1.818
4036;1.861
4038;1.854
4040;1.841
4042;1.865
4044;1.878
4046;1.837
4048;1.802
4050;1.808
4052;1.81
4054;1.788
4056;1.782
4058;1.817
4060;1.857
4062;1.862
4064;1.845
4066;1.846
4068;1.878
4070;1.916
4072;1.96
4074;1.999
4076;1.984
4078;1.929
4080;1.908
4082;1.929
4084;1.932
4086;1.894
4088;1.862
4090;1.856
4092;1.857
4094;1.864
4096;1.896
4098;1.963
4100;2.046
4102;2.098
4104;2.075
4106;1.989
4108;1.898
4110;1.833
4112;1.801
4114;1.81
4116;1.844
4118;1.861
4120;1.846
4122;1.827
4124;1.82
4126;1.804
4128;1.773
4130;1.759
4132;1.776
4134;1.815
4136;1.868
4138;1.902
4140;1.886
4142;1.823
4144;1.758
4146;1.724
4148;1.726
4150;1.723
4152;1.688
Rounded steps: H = 8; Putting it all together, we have 1.76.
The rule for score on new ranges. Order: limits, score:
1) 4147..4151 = 1.68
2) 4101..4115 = 2.86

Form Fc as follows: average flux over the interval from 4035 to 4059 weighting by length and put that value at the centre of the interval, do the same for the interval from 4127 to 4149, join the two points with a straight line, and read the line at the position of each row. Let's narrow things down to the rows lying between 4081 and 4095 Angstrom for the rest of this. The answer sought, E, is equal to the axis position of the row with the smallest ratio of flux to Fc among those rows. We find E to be 4090 Angstrom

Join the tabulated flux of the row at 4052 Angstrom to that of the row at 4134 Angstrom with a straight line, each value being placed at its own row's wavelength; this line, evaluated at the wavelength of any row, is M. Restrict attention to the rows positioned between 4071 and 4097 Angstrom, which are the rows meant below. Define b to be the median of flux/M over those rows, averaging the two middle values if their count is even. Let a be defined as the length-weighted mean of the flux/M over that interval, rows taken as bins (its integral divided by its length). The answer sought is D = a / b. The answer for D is 1.00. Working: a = 1.06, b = 1.05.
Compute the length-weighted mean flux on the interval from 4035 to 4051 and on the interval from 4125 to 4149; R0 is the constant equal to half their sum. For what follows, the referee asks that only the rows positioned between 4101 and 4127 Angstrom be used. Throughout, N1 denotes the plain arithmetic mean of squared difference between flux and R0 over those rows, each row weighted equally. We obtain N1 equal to 0.014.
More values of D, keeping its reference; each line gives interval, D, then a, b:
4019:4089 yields 1.01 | 1.04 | 1.03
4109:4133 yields 1.00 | 1.00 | 1.00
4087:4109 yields 1.03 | 1.07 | 1.05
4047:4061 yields 1.00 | 1.00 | 1.00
